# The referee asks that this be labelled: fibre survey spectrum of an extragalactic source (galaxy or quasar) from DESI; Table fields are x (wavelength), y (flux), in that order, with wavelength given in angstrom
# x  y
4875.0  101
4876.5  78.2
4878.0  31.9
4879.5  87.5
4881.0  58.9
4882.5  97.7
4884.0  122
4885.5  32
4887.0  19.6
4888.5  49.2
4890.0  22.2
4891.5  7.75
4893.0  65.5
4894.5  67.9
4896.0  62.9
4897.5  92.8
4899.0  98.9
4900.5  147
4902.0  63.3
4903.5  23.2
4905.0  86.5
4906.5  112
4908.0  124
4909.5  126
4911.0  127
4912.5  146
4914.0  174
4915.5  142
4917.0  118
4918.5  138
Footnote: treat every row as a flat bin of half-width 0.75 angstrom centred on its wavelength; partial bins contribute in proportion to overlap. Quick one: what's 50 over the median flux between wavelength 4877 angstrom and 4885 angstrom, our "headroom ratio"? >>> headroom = 0.57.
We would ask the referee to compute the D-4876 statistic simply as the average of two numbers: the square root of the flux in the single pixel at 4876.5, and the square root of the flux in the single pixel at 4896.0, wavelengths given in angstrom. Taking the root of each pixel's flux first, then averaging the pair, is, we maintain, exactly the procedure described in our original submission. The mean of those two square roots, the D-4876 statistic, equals 8.39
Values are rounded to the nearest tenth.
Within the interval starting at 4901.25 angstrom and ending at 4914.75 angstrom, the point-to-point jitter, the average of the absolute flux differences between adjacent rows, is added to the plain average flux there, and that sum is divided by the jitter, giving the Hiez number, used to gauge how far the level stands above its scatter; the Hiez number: 5.6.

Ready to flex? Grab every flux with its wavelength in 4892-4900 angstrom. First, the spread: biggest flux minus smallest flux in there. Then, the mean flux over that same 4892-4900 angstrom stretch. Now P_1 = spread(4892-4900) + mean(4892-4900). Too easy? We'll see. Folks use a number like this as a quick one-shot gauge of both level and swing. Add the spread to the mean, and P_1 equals 114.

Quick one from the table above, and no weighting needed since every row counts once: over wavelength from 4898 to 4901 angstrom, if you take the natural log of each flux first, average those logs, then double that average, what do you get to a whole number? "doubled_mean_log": 10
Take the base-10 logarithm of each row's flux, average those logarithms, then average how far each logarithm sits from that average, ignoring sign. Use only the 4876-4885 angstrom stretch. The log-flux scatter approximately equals 0.15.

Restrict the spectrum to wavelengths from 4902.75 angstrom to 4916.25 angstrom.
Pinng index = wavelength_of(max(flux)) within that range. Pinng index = 4914.0 angstrom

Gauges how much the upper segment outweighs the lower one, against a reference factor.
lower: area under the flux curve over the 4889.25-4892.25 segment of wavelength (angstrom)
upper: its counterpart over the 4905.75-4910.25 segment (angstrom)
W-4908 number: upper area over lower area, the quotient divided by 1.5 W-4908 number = 8.06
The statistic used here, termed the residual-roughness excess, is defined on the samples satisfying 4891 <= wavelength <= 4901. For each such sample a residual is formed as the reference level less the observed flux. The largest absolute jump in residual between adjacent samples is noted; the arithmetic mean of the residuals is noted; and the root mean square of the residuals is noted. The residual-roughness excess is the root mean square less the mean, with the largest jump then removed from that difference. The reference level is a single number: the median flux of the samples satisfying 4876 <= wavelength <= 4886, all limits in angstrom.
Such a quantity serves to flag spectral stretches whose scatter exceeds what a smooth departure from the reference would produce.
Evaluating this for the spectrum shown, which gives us -19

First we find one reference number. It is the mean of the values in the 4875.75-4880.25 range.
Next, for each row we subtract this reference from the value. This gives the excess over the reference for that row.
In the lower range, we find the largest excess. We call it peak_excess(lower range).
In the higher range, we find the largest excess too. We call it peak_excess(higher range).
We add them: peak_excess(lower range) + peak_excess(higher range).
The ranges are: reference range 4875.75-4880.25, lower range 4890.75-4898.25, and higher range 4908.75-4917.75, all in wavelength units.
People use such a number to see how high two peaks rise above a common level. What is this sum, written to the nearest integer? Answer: 135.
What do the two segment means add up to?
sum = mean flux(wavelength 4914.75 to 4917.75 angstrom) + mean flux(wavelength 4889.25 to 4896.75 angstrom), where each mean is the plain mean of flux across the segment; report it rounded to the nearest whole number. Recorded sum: 175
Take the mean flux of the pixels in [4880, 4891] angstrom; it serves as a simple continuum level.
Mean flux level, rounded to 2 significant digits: 57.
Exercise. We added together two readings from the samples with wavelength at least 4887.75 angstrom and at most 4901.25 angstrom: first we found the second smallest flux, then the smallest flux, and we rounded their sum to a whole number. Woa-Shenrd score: 30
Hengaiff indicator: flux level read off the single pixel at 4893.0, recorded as 65.5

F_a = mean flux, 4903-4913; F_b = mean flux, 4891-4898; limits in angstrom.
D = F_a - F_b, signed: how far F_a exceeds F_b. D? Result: 47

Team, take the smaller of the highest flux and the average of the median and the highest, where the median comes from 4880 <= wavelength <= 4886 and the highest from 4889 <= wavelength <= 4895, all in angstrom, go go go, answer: 68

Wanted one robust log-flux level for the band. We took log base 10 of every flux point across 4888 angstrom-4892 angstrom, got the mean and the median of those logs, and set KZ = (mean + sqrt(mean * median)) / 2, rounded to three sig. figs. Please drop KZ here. 1.32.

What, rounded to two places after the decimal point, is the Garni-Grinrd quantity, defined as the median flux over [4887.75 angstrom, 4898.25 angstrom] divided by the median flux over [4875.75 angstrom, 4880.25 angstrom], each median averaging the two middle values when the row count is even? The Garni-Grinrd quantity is 0.80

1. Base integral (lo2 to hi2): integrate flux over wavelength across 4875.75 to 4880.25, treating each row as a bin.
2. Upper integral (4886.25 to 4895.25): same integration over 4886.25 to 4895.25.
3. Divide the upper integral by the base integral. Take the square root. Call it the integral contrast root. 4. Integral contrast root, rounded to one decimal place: 1.1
